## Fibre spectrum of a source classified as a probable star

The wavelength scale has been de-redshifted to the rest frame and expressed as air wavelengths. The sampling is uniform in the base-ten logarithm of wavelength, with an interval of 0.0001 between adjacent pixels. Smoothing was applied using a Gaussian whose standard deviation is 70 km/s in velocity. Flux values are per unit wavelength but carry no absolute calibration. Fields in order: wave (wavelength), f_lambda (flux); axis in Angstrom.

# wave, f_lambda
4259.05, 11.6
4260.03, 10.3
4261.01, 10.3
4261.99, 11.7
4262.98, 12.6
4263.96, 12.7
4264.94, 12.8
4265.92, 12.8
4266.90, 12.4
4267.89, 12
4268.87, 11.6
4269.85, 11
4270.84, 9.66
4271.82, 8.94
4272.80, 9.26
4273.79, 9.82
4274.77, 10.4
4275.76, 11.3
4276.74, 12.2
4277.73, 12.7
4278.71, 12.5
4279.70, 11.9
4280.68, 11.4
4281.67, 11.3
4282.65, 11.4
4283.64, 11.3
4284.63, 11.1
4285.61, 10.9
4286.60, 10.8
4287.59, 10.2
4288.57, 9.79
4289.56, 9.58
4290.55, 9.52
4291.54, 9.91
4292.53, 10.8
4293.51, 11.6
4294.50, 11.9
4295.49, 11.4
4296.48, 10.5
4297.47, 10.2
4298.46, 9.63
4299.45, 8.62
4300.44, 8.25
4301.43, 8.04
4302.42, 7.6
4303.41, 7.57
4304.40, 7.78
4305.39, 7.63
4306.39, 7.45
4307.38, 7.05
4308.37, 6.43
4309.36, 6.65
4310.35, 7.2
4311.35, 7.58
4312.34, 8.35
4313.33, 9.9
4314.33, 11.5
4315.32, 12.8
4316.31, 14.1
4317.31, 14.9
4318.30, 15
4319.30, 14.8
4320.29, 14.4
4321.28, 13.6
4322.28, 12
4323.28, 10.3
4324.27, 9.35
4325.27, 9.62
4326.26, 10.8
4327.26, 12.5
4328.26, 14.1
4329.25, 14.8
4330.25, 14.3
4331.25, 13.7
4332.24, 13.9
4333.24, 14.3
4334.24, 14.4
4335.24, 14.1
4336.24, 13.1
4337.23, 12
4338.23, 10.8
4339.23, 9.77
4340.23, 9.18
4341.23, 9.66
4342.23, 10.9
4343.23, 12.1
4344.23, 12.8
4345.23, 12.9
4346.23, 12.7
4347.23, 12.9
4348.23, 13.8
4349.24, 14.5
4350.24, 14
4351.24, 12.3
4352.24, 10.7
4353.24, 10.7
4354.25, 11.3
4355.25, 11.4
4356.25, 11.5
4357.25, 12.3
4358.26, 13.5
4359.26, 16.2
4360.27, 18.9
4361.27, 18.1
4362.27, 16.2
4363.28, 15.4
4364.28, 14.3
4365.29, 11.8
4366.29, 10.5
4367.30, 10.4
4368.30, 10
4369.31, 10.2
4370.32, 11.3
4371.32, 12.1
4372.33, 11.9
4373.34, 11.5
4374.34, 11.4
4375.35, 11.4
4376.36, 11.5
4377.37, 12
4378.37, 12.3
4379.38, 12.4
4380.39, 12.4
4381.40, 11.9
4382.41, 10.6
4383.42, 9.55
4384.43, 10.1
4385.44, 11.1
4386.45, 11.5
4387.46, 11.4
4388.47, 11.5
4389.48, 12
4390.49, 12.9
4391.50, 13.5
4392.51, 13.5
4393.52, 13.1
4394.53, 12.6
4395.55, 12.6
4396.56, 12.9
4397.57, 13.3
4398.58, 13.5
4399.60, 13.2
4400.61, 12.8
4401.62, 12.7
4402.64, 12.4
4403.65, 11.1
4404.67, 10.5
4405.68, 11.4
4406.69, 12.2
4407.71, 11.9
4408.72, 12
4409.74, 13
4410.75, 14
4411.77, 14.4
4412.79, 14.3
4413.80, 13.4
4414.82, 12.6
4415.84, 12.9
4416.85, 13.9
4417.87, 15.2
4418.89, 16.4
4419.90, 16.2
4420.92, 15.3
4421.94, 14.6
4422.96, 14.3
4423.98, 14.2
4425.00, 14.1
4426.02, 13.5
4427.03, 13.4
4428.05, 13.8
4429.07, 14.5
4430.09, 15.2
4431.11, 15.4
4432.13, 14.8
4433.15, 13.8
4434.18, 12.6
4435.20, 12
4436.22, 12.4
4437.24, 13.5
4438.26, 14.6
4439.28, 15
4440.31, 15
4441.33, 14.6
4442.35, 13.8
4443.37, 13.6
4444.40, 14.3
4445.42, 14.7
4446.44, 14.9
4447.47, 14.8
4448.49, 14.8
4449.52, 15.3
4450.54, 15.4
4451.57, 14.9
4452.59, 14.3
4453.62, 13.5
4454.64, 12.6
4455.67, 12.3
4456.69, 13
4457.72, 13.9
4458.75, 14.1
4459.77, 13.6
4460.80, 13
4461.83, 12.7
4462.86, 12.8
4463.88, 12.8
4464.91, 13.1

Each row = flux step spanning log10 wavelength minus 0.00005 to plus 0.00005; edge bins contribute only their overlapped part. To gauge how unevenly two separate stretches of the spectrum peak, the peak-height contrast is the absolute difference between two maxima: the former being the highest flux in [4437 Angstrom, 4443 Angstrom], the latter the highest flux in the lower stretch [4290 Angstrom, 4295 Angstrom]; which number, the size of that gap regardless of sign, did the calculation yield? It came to 3.1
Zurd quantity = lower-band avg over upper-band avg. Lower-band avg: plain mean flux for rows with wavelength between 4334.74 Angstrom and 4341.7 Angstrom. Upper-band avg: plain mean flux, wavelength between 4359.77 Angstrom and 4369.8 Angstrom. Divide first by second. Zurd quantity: 0.83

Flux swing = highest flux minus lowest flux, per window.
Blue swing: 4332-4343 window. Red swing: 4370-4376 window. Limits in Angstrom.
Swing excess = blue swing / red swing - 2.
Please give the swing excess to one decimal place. 4.5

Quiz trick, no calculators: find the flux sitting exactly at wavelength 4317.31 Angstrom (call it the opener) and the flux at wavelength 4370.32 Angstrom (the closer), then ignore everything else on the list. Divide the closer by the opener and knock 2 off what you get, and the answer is -1.2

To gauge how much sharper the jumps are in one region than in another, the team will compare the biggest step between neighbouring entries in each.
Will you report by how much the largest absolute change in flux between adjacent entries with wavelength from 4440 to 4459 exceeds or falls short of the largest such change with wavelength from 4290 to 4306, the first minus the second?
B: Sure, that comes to -0.1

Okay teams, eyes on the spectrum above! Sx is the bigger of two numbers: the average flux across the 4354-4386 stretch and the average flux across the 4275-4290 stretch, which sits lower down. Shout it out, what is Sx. 12.4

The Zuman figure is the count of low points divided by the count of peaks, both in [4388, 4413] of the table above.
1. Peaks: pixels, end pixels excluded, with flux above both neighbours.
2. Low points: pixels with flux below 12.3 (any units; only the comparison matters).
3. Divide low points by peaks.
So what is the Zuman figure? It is 2.7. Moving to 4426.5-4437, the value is 1.0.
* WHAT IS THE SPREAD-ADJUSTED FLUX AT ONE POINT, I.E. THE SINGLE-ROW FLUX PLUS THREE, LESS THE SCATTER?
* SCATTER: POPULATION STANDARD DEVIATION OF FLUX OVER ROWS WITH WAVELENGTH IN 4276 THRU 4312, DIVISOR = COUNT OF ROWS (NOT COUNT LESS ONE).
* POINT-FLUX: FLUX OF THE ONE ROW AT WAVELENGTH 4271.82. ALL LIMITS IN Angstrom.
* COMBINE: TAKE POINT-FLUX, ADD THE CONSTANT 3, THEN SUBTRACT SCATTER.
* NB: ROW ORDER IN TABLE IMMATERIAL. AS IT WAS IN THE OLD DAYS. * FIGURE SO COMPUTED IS 10.1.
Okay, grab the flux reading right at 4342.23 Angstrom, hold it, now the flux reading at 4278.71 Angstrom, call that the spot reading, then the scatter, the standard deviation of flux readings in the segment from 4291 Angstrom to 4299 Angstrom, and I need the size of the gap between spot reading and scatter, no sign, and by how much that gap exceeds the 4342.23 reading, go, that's 1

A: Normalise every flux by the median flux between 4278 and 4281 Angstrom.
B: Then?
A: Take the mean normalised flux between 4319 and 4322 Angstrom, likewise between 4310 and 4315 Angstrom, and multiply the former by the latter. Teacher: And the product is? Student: 0.90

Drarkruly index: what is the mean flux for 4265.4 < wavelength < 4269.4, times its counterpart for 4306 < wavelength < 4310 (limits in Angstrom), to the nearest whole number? 84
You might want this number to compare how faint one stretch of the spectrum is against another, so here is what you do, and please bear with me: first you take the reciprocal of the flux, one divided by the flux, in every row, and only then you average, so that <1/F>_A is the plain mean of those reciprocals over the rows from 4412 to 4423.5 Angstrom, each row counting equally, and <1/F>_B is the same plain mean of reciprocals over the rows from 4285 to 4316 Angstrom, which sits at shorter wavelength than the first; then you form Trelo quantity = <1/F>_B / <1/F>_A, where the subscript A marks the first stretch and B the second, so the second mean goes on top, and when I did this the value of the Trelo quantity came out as 1.6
